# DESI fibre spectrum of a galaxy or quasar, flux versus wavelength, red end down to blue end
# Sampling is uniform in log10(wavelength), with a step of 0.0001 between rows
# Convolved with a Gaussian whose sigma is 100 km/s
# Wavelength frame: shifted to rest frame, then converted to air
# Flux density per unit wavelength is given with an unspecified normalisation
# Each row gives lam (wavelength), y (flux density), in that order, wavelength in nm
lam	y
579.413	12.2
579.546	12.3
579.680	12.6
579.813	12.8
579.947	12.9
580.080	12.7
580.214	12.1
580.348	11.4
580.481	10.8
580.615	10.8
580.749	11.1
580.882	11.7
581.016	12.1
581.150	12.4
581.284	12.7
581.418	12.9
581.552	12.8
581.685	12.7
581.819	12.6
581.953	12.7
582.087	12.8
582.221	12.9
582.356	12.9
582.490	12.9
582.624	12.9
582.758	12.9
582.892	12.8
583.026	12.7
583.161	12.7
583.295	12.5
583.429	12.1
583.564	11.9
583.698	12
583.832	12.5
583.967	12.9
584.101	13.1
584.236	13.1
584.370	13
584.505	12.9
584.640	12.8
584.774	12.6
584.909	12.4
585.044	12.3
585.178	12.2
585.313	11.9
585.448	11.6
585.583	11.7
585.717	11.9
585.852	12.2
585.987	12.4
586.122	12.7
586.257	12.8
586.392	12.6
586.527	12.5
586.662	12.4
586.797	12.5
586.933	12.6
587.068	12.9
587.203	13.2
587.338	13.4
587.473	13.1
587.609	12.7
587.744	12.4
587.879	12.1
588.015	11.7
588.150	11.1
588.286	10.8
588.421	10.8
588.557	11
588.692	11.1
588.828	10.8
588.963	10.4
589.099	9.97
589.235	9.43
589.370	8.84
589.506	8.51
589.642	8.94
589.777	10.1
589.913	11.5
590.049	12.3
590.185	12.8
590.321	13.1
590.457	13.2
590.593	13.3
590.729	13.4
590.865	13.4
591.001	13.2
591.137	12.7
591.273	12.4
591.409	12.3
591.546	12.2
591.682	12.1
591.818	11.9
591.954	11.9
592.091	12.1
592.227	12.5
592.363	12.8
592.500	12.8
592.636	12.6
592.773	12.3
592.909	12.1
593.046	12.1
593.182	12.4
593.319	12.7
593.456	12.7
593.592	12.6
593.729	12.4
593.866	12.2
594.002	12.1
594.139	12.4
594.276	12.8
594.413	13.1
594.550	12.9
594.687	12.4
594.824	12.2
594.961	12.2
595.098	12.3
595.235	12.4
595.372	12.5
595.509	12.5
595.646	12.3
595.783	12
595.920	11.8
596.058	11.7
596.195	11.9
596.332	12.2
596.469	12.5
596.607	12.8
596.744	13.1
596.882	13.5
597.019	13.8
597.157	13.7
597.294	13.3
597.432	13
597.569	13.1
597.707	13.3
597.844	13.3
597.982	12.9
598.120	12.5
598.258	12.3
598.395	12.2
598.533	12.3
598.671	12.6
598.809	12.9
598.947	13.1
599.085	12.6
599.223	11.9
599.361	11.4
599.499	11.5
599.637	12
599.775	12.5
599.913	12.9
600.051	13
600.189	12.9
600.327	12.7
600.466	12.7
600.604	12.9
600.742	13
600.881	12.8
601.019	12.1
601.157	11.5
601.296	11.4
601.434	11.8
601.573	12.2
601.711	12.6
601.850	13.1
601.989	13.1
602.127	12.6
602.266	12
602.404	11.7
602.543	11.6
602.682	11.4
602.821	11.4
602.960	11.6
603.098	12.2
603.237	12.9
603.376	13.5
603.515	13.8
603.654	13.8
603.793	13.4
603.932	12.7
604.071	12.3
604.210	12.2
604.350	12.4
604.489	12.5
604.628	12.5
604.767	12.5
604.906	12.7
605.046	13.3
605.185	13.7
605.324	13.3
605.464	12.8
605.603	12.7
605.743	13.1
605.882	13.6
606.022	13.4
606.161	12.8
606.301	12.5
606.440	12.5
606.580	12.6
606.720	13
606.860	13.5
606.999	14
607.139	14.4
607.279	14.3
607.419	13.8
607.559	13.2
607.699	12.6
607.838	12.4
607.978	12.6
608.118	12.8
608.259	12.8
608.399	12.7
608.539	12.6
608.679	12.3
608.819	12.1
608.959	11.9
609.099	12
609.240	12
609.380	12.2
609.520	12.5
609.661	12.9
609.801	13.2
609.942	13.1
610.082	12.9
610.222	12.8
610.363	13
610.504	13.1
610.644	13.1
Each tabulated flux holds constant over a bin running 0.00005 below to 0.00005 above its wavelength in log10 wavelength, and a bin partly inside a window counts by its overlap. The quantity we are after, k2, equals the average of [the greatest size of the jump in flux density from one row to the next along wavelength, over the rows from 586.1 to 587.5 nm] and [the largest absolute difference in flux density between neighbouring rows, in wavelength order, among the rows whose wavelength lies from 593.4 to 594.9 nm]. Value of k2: 0.40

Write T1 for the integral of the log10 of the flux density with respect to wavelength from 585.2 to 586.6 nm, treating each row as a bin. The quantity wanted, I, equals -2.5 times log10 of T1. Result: -0.456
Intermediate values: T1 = 1.52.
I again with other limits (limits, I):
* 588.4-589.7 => -0.280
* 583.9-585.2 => -0.394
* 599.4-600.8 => -0.469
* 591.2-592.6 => -0.459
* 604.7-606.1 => -0.486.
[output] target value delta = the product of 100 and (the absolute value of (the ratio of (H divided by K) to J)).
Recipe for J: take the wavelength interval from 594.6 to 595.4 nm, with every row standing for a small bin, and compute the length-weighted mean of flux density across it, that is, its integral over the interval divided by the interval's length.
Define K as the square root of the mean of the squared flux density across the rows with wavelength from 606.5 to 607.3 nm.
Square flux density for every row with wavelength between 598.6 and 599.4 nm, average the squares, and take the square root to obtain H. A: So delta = 7.4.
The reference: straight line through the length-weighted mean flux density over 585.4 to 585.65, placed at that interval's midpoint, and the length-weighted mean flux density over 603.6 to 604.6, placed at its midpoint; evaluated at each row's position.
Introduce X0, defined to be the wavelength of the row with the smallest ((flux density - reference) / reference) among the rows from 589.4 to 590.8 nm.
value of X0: 589.506 nm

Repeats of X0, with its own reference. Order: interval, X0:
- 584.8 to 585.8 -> 585.448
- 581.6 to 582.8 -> 581.819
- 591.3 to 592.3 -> 591.954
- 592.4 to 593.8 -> 593.046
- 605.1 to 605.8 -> 605.603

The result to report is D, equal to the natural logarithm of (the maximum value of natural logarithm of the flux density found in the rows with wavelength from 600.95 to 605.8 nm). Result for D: 0.965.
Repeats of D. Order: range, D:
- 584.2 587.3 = 0.948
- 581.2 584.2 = 0.945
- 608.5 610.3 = 0.948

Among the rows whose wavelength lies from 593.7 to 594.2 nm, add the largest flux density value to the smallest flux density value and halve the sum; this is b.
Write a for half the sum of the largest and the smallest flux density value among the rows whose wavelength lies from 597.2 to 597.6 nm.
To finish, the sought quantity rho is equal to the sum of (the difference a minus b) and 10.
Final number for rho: 10.9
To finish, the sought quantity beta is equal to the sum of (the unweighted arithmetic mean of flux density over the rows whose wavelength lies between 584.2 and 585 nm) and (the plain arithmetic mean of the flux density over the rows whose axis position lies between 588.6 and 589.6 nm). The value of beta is 22.7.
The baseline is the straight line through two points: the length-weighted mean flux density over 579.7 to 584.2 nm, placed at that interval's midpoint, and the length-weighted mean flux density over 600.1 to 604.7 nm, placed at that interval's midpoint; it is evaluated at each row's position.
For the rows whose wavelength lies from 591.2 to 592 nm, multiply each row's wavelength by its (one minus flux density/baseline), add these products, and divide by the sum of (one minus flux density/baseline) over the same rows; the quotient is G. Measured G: 591.75 nm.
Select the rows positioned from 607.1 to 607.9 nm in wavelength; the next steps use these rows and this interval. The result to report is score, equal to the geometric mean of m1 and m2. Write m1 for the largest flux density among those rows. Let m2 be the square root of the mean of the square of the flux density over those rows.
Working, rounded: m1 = 14.4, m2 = 13.5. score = 13.9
